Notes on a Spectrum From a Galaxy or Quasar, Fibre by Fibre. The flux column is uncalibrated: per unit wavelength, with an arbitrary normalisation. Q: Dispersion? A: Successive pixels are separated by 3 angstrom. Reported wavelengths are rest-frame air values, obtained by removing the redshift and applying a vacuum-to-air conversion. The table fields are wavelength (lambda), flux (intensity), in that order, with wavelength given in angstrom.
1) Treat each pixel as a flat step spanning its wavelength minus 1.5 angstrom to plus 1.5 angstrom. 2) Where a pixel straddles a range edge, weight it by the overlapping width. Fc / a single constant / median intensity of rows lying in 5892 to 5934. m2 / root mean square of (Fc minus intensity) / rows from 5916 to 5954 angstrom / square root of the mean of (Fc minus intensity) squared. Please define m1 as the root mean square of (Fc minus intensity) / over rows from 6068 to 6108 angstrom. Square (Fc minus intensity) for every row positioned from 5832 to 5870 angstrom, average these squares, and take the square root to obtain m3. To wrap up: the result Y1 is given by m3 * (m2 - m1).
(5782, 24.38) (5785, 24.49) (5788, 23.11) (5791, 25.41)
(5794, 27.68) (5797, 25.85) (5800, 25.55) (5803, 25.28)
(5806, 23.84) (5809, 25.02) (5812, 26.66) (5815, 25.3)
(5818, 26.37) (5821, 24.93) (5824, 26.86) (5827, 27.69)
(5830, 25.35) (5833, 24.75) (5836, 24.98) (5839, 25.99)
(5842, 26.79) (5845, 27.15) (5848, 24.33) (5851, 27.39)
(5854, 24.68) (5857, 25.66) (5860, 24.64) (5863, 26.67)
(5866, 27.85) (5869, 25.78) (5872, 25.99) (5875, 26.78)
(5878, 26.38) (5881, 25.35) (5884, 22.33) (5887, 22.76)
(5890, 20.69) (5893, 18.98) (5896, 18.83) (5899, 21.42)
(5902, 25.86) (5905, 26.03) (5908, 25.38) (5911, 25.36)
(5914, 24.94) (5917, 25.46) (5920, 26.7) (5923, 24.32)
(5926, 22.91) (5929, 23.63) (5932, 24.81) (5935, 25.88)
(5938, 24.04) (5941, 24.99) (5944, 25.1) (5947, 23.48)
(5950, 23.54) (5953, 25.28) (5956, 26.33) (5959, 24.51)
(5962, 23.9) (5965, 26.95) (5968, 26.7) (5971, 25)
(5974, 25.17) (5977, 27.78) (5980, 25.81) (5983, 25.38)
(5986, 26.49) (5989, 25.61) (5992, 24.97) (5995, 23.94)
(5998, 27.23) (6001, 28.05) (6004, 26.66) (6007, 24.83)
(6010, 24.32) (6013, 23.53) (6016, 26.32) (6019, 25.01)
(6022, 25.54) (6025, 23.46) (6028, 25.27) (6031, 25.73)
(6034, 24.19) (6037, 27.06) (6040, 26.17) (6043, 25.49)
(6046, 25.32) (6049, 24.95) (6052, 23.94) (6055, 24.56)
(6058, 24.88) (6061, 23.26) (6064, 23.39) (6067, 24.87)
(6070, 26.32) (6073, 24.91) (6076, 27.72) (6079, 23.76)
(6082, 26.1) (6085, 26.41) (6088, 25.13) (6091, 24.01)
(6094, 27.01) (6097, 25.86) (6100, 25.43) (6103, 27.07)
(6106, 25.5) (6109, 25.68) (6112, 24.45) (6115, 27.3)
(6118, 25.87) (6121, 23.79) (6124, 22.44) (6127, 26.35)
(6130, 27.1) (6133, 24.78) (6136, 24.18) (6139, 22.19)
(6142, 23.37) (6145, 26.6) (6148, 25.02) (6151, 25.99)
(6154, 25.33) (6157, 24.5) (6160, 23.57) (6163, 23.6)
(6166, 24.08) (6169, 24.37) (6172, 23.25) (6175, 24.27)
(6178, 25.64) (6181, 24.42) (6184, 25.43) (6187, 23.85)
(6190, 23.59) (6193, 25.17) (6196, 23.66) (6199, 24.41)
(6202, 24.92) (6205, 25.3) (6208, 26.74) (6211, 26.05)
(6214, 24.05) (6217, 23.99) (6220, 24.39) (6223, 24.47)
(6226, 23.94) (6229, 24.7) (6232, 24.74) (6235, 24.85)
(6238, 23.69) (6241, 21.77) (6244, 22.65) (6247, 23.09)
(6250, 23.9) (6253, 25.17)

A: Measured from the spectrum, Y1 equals -0.6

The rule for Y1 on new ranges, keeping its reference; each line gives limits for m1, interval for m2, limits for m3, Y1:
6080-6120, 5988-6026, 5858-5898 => 0.3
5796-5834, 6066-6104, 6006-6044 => 0.2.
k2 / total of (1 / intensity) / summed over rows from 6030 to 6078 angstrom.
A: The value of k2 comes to 0.637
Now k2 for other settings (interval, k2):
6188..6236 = 0.649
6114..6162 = 0.645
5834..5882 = 0.616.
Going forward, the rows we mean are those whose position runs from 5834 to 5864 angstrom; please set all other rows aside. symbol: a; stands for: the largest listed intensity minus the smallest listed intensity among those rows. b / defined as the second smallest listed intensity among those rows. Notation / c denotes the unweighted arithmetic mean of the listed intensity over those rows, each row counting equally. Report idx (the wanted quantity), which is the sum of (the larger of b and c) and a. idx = 28.9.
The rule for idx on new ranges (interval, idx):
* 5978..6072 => 30.0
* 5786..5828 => 30.3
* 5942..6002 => 30.1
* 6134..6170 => 28.8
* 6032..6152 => 30.7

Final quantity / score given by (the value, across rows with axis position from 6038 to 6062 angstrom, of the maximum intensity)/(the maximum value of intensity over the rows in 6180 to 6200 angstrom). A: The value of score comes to 1.03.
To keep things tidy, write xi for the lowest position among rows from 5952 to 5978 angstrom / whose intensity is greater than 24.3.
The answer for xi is 5953 angstrom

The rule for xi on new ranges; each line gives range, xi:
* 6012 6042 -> 6016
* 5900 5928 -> 5902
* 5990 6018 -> 5992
